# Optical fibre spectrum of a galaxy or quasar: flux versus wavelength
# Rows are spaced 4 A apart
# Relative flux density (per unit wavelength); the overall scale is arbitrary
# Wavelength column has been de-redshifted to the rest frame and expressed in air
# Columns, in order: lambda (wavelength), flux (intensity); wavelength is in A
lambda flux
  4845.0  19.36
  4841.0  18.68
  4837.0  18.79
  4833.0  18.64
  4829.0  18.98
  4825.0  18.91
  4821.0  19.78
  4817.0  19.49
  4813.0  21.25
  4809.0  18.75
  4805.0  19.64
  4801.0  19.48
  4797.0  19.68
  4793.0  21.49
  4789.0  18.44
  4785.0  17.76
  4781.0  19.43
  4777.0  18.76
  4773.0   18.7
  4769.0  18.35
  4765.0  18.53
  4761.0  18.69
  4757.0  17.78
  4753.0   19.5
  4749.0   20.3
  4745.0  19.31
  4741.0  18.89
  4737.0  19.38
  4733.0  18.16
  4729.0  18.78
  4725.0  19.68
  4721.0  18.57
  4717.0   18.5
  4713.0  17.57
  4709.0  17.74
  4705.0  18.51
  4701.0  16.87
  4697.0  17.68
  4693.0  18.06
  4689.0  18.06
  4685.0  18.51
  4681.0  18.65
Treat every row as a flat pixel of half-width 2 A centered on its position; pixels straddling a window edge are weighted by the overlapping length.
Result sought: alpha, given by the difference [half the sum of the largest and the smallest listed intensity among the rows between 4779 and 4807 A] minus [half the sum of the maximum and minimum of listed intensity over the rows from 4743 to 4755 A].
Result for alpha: -0.2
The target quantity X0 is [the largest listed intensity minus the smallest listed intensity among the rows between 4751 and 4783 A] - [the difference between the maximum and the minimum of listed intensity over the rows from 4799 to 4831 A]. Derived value -0.78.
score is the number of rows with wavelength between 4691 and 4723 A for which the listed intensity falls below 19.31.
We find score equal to 8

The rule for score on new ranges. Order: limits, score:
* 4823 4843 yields 5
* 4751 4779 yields 6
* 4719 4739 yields 3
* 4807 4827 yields 2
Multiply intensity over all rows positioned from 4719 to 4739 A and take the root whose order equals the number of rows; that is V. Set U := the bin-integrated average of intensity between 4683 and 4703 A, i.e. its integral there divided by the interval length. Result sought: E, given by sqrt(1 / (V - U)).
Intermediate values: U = 17.8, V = 18.9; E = 1.0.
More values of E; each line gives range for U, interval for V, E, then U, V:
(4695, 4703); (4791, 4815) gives 0.6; 17.3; 20.0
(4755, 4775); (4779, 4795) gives 1.1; 18.4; 19.2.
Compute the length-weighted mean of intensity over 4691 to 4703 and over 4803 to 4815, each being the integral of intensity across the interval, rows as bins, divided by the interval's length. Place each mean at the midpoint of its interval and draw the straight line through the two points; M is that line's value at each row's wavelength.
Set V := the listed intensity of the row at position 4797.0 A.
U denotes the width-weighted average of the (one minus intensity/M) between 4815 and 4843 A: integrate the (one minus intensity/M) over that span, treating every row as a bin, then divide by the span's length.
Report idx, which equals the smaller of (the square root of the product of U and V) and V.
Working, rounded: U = 0.062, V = 19.68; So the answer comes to 1.1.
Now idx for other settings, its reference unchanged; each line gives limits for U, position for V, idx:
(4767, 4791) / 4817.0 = 0.8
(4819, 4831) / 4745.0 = 1.0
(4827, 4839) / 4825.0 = 1.2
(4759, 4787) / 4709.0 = 0.7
